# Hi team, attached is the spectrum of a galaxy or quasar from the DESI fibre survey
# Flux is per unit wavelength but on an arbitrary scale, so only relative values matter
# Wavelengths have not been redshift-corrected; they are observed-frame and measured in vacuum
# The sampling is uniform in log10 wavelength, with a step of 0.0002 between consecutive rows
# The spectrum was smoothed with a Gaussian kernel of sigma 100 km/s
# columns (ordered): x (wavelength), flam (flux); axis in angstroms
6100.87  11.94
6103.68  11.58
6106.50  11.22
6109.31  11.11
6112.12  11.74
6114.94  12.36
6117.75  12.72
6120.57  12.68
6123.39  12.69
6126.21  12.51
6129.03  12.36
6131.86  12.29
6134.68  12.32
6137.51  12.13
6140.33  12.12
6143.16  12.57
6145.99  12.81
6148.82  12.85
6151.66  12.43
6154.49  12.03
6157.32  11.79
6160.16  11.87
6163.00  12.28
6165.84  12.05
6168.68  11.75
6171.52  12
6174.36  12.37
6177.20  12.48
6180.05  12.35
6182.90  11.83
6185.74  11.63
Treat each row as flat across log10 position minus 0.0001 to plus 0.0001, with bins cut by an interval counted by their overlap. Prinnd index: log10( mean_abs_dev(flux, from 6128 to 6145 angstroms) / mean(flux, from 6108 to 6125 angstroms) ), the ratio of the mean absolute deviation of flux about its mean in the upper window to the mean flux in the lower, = -2.01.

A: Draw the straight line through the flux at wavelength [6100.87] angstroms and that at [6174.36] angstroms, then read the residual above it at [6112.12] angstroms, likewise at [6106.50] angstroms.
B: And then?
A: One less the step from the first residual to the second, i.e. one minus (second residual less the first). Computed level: 1.49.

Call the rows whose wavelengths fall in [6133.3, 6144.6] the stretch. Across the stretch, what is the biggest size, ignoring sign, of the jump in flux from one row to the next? 0.45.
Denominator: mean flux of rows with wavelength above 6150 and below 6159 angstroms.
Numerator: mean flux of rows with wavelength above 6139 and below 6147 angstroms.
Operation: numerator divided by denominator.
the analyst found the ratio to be 1.03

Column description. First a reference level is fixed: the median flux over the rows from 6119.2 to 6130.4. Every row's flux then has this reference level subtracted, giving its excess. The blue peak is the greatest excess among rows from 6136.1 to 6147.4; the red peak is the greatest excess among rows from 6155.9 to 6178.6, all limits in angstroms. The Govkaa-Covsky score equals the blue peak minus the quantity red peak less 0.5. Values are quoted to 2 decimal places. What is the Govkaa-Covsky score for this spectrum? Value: 0.83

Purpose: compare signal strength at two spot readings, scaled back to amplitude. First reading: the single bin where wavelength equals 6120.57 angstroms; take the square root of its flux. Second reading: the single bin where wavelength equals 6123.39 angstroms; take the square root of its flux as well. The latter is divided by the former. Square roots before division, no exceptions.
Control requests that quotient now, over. 1.00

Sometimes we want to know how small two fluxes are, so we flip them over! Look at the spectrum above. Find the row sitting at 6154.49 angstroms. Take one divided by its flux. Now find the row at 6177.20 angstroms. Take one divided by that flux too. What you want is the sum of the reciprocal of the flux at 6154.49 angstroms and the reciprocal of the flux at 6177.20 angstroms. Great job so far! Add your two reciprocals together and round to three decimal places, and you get 0.163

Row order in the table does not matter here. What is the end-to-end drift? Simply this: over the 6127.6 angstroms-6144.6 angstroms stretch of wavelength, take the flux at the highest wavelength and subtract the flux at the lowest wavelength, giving 0.21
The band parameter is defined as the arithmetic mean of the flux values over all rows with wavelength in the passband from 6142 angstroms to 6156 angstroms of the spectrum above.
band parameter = 12.5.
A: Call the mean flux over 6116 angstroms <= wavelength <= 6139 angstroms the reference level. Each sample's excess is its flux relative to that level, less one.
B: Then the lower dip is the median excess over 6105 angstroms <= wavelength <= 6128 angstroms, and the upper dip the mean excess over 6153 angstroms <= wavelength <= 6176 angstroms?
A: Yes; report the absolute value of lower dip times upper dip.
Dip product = 0.0001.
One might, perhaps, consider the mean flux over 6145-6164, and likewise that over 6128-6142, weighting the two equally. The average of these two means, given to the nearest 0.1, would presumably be 12.3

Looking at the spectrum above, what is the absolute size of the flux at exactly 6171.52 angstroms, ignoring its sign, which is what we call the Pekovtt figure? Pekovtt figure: 12.0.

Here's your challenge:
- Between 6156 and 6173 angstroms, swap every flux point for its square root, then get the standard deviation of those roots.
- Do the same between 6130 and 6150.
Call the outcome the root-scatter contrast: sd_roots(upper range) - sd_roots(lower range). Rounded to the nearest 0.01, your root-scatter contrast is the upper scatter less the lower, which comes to -0.01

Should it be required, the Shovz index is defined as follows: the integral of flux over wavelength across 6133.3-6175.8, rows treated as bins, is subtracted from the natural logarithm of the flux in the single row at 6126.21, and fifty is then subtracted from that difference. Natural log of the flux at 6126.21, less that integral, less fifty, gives -567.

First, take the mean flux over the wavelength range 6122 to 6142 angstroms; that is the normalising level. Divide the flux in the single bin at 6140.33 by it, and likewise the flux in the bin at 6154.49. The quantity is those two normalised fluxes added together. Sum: 1.96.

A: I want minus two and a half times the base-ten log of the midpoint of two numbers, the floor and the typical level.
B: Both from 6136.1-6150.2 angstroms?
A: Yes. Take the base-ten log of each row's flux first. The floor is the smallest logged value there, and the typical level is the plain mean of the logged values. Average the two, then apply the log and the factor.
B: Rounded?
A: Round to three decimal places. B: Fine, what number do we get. -0.094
